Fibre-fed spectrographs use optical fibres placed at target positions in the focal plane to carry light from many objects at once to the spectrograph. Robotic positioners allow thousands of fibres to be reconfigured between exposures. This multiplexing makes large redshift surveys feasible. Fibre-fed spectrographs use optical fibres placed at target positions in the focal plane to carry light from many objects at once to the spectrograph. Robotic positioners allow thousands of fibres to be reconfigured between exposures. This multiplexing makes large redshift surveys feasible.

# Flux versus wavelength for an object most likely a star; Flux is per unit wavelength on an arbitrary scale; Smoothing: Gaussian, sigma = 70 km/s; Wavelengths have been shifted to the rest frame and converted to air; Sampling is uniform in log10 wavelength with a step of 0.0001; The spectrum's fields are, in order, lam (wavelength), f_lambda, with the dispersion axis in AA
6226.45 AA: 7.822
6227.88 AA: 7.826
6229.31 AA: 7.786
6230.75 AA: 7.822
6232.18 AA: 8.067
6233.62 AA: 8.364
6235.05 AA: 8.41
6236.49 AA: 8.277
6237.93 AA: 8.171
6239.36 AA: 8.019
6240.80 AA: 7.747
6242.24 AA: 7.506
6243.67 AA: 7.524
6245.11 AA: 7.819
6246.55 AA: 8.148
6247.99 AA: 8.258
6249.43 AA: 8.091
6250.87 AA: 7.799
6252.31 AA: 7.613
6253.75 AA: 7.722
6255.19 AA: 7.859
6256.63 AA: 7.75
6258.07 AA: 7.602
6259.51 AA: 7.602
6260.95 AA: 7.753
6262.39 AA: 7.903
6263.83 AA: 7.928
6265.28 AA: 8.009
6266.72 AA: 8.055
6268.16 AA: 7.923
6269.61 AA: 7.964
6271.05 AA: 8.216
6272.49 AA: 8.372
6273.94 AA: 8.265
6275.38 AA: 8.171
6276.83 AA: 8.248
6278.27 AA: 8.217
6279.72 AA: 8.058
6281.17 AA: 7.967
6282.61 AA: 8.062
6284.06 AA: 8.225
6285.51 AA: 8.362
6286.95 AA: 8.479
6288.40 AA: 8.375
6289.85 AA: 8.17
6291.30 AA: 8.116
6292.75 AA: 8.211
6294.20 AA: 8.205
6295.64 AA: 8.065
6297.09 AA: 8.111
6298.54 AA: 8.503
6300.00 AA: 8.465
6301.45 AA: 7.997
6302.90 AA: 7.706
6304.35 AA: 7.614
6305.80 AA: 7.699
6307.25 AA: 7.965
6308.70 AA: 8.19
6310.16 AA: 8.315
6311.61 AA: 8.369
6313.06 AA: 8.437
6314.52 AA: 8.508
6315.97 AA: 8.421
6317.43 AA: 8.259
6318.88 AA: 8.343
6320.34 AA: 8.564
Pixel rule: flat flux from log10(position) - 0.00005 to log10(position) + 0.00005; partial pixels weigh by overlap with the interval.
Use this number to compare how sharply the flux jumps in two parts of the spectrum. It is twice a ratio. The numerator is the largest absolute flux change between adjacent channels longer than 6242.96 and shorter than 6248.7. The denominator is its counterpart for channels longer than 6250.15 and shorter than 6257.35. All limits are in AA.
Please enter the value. 3.5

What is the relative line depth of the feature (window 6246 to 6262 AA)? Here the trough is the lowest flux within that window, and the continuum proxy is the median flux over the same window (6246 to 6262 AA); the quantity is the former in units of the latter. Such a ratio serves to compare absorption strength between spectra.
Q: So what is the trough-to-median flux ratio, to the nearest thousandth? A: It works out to 0.981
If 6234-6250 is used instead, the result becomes 0.928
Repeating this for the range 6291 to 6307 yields 0.939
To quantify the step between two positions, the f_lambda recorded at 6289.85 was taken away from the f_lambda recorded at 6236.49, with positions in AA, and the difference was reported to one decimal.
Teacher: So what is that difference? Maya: 0.1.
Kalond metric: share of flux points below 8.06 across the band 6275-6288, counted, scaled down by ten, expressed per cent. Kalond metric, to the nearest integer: 20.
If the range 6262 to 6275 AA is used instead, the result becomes 60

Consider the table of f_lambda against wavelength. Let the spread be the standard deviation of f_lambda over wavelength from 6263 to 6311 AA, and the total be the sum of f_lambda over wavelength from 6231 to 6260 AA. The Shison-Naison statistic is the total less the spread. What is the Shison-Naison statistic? 158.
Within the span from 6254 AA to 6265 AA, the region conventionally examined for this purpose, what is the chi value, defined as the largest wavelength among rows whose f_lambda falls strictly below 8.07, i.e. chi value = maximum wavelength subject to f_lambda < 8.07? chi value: 6263.83 AA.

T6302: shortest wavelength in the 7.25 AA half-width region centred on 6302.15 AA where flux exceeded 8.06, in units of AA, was 6295.64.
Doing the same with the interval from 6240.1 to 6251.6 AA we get 6246.55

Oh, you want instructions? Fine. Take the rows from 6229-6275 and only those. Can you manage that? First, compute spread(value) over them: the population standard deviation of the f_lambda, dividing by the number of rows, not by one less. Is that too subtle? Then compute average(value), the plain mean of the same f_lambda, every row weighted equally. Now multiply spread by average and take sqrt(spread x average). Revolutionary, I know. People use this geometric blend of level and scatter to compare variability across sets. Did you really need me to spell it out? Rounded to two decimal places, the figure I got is 1.42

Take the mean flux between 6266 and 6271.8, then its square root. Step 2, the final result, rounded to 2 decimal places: 2.84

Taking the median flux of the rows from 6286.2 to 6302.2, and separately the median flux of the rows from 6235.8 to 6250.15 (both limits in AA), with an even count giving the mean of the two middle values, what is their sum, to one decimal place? 16.3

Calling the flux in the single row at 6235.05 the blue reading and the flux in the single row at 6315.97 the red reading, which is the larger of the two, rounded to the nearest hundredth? 8.42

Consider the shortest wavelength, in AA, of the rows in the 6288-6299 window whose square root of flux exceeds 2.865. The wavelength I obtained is 6288.40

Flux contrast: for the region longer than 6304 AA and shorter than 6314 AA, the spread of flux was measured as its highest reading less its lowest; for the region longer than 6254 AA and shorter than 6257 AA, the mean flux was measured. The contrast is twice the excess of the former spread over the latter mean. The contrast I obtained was -14.0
